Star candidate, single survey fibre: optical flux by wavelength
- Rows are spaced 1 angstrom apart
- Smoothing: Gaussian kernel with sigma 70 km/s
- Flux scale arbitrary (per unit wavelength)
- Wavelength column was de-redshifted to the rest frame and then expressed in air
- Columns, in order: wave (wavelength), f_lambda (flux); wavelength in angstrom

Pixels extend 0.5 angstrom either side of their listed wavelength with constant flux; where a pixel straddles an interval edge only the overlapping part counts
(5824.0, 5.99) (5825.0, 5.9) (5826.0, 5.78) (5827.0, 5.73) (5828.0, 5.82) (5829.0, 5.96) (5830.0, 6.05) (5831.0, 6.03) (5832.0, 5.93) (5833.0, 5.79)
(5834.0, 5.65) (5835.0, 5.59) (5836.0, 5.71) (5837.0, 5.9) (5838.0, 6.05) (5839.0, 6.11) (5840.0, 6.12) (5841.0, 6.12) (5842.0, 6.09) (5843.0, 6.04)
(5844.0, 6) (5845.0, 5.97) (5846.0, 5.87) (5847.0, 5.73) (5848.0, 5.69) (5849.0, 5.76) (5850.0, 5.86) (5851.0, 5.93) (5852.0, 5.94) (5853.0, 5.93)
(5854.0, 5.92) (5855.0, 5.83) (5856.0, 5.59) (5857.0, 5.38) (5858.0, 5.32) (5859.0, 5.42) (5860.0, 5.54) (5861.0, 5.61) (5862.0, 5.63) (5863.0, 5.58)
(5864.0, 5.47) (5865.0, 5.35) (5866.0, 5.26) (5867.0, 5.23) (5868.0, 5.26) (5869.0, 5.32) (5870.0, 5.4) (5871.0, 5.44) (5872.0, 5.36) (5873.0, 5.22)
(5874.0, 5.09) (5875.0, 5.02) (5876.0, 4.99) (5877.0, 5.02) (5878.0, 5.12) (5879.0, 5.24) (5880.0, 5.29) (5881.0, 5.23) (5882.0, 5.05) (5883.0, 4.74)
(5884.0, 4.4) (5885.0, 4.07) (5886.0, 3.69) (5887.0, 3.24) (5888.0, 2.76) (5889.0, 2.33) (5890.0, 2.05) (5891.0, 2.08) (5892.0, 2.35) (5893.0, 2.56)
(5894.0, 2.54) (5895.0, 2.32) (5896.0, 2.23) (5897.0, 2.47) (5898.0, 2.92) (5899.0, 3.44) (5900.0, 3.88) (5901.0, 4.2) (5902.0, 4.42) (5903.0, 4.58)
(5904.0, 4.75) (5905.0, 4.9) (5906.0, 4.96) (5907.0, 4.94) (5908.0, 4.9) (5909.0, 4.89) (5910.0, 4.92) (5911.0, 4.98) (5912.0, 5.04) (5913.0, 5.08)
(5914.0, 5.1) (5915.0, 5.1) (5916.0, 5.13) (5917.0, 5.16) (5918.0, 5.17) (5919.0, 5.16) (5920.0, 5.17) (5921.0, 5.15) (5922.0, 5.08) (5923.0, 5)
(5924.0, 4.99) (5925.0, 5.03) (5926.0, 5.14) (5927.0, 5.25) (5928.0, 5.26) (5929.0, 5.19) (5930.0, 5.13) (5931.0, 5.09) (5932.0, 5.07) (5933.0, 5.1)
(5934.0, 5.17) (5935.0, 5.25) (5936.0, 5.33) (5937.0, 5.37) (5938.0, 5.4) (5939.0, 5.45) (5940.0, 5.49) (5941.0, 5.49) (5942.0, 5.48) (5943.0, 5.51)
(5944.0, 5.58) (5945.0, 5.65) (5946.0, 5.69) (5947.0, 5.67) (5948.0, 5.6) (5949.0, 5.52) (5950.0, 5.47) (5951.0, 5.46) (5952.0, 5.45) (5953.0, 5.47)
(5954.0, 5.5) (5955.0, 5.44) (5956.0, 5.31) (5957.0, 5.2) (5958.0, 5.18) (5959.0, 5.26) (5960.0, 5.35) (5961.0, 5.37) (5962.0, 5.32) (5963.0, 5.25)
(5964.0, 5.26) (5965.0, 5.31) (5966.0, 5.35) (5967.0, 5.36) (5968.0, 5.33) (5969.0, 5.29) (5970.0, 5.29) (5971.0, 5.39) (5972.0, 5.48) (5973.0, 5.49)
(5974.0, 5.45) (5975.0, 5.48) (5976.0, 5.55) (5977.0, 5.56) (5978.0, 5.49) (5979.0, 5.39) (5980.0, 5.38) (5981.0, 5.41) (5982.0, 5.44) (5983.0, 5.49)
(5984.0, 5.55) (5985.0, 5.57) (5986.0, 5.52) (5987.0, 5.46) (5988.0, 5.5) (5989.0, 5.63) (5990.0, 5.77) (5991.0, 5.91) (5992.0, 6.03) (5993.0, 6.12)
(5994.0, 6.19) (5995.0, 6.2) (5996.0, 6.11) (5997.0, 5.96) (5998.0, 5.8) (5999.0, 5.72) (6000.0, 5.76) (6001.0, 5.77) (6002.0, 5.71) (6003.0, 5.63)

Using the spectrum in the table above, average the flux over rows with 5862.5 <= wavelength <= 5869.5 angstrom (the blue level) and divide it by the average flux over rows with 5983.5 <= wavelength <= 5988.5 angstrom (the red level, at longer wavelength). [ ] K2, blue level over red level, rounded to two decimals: 0.97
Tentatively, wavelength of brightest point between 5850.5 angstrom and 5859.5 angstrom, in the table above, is 5852.0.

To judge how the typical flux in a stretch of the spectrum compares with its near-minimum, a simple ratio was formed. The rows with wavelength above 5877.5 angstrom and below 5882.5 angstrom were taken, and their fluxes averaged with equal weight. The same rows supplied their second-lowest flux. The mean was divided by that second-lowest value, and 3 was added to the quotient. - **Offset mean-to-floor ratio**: 4.01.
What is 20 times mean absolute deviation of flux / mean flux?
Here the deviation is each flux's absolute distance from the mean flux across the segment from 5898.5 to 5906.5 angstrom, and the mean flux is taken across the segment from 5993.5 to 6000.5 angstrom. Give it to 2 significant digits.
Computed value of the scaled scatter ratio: 1.4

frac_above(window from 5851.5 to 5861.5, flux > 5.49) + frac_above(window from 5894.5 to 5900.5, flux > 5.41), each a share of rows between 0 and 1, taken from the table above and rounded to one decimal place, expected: 0.7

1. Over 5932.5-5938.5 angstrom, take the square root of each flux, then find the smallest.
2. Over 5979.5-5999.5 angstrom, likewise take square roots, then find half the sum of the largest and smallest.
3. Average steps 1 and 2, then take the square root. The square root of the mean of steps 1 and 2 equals 1.53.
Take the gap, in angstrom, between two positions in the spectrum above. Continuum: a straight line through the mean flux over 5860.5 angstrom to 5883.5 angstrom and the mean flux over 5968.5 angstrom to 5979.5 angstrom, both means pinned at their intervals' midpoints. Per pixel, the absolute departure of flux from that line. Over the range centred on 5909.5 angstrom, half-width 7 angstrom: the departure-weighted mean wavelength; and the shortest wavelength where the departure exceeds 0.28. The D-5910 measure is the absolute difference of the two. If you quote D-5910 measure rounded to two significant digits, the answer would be 5.2 angstrom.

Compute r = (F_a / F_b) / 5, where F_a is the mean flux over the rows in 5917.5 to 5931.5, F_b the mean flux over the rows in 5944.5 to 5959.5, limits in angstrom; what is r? 0.188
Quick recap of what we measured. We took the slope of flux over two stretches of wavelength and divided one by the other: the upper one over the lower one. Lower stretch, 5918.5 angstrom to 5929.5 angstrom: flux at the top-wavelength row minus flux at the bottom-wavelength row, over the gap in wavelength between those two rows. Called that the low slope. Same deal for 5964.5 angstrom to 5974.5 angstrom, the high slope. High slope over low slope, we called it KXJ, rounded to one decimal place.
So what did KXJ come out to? 5.2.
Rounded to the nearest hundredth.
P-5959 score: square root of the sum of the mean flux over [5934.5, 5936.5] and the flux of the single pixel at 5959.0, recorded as 3.25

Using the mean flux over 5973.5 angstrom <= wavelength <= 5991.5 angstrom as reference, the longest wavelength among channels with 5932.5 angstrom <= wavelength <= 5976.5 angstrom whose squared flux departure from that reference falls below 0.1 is 5976.0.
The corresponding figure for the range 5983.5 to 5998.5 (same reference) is 5998.0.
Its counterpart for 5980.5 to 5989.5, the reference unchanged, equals 5989.0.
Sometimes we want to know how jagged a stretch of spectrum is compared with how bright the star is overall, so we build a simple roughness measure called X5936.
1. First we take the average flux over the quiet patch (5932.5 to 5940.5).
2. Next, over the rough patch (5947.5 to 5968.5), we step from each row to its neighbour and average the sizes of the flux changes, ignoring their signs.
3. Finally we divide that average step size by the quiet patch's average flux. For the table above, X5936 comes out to 0.0091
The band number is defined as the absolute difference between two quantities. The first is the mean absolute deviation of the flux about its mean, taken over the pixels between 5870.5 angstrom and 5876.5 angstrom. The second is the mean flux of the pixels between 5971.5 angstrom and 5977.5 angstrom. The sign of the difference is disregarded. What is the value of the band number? 5.3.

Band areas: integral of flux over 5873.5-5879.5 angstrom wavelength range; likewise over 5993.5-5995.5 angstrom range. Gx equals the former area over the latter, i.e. 2.5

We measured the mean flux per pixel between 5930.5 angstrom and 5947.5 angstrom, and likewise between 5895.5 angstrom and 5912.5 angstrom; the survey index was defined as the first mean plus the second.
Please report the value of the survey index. 9.7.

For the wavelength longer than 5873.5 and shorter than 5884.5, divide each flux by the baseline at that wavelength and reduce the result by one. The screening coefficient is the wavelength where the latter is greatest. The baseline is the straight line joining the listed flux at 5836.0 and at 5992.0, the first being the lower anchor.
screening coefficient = 5880.0 angstrom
